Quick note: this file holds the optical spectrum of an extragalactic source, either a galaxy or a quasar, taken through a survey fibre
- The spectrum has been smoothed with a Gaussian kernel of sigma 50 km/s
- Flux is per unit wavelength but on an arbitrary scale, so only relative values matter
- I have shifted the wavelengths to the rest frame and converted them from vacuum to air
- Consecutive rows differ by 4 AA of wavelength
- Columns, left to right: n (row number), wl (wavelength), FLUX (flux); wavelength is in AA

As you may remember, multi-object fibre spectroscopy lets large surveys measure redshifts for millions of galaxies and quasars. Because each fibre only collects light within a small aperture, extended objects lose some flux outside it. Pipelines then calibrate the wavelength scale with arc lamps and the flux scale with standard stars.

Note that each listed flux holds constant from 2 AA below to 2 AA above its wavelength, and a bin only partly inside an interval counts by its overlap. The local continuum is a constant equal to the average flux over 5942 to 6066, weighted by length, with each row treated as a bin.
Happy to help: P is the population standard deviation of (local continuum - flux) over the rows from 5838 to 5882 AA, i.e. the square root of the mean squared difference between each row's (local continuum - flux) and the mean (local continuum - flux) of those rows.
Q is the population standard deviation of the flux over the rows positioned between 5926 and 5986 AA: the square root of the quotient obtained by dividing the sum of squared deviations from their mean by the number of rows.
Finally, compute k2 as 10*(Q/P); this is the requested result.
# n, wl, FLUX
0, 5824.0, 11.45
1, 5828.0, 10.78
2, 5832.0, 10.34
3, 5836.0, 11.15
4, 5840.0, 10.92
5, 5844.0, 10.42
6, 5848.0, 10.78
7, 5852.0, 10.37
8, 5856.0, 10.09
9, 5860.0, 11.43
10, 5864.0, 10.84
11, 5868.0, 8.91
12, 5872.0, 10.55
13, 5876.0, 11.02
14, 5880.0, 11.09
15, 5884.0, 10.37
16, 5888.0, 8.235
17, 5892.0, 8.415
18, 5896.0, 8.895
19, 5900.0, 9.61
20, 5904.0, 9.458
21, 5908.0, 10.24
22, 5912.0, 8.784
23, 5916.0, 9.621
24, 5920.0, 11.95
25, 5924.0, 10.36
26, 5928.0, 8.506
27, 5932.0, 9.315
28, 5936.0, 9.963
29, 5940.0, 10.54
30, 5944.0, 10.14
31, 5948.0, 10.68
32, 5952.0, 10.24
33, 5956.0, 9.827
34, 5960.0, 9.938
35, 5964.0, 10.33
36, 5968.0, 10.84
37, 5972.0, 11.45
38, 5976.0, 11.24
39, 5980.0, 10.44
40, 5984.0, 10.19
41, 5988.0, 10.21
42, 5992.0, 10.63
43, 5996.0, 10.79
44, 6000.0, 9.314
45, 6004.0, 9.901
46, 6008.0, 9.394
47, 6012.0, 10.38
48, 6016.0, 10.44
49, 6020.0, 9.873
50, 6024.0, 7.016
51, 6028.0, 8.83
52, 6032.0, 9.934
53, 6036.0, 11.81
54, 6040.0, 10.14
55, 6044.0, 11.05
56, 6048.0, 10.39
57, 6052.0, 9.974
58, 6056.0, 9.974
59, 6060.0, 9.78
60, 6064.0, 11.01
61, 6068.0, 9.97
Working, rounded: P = 0.64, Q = 0.70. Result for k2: 11.0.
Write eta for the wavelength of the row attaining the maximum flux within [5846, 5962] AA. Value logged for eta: 5920.0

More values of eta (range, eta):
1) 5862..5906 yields 5880.0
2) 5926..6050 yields 6036.0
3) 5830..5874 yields 5860.0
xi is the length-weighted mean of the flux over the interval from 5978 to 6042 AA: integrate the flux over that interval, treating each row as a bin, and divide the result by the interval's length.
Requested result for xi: 10.0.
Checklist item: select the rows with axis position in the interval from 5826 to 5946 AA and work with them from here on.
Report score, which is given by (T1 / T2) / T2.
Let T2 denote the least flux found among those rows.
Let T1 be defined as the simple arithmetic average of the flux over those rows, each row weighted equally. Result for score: 0.149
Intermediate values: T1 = 10.1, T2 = 8.235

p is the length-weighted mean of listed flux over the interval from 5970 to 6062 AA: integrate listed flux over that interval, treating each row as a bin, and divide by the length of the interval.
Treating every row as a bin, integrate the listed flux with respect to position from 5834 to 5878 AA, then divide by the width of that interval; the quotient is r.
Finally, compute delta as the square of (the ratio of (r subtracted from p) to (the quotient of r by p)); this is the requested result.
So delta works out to 0.19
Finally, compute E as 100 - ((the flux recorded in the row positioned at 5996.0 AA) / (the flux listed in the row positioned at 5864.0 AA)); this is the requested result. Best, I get 99.0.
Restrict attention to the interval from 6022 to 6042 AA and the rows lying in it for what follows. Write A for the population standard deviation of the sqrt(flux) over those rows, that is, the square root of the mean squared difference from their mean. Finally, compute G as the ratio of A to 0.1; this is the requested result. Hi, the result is 2.6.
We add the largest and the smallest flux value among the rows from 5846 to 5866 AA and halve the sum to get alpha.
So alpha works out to 10.8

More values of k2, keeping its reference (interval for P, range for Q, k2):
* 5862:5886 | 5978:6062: 12.3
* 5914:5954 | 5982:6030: 11.5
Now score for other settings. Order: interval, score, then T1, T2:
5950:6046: 0.207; 10.2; 7.016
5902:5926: 0.130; 10.1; 8.784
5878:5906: 0.139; 9.4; 8.235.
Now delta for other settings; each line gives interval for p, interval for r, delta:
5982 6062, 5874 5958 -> 0.02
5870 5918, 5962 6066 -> 0.24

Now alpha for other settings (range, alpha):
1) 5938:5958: 10.3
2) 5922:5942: 9.5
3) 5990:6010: 10.1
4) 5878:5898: 9.7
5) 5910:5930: 10.2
